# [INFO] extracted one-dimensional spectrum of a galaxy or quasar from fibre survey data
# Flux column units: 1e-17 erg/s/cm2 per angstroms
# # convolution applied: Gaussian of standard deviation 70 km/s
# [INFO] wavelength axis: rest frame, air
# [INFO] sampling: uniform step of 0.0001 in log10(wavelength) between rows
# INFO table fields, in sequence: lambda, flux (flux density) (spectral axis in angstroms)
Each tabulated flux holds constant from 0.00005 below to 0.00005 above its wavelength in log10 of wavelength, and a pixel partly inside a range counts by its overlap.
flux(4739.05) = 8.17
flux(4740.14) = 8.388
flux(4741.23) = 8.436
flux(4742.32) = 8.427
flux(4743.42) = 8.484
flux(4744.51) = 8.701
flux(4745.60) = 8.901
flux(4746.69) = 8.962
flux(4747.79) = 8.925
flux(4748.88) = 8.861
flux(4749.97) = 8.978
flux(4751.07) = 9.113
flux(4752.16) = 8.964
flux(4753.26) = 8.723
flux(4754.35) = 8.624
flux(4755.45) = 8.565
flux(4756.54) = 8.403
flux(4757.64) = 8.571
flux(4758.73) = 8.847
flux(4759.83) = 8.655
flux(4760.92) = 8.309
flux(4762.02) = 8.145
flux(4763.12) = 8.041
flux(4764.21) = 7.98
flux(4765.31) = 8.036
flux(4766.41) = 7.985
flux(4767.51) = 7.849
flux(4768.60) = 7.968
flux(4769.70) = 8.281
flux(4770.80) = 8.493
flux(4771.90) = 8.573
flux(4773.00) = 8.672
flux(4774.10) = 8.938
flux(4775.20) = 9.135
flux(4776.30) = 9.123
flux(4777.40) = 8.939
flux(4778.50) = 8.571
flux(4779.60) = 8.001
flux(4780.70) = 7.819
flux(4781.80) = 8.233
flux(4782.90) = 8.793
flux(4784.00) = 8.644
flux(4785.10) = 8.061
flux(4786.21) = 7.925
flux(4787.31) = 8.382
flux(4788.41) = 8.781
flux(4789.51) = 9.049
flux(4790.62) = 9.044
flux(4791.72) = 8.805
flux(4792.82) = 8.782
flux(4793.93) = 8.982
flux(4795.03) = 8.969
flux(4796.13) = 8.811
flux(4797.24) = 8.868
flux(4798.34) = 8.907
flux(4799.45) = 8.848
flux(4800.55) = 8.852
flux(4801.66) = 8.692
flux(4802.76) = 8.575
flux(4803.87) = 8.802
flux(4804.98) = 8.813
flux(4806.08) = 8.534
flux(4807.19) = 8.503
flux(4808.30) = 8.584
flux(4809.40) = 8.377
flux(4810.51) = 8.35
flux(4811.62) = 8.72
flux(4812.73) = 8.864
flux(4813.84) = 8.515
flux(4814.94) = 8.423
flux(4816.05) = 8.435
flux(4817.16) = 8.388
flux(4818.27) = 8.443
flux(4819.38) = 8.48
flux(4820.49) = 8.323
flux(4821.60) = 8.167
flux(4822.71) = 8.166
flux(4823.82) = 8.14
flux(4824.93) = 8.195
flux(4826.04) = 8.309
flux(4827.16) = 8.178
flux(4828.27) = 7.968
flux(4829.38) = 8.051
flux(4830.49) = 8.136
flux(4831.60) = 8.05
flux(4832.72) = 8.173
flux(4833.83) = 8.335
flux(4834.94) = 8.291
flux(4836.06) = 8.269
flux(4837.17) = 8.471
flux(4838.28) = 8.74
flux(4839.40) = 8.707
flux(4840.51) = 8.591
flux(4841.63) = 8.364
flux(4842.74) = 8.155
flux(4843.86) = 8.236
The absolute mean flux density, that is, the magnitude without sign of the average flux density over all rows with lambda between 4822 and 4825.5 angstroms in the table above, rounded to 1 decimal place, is 8.2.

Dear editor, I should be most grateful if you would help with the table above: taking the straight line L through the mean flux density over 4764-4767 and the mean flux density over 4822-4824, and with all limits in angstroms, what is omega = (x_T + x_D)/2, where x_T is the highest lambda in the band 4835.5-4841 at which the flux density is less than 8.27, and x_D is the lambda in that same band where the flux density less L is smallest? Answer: 4836.1 angstroms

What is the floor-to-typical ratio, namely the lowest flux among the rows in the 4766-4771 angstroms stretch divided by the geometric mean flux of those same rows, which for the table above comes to 0.968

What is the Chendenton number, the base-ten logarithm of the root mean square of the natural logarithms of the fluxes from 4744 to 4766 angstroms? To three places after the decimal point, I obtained 0.333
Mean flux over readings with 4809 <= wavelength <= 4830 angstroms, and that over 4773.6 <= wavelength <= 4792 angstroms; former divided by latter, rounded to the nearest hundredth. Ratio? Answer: 0.97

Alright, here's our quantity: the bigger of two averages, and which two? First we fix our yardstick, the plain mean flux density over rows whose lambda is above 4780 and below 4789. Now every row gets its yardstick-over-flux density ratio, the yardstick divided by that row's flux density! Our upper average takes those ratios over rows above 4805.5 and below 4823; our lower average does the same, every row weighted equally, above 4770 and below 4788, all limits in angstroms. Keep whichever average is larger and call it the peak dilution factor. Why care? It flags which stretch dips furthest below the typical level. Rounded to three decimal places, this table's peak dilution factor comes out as 0.986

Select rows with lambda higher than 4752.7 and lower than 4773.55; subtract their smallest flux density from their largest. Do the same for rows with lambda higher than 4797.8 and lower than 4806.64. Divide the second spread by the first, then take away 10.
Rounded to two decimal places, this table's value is -9.63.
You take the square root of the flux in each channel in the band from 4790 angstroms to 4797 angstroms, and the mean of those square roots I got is 2.98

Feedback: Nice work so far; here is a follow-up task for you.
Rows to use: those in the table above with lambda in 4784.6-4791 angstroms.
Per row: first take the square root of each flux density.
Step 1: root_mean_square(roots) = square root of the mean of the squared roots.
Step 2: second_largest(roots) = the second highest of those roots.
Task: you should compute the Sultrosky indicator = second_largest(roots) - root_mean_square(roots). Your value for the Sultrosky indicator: 0.085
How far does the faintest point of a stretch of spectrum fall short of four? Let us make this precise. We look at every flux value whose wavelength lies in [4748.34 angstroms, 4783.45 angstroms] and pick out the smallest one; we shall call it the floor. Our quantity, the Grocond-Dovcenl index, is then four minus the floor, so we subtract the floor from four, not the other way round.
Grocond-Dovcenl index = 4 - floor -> -3.82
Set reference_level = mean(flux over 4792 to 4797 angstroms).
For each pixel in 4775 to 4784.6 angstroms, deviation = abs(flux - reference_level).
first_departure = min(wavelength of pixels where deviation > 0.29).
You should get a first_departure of 4778.50 angstroms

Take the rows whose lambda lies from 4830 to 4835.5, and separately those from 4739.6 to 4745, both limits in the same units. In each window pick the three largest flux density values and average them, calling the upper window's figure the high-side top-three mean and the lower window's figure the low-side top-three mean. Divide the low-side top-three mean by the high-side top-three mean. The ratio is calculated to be 1.03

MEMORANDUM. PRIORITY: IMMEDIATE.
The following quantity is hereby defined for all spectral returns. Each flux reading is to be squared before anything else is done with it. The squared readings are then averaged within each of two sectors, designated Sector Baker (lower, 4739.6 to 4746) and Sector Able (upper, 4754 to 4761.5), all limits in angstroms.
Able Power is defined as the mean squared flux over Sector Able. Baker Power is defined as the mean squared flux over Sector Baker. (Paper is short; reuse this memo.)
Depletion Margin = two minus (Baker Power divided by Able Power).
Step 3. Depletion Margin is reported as 1.00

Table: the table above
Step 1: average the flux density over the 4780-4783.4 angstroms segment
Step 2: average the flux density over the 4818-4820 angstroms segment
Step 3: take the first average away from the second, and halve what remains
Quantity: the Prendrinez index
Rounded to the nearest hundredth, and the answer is 0.09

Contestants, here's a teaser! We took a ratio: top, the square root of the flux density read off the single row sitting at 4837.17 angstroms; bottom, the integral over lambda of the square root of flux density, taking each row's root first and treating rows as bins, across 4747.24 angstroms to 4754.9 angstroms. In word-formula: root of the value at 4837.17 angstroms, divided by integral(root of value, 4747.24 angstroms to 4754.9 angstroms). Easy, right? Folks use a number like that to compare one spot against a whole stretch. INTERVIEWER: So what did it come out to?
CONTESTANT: 0.1275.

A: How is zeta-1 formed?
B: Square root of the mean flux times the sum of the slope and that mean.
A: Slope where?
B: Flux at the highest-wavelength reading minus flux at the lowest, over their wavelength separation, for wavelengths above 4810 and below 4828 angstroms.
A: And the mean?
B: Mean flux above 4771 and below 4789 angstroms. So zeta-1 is 8.53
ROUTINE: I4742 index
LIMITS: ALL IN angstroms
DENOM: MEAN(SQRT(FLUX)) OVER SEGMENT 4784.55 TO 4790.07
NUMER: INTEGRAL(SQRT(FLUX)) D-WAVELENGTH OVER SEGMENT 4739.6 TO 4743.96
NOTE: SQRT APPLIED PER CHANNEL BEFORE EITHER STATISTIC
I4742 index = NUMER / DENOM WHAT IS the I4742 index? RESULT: 4.4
